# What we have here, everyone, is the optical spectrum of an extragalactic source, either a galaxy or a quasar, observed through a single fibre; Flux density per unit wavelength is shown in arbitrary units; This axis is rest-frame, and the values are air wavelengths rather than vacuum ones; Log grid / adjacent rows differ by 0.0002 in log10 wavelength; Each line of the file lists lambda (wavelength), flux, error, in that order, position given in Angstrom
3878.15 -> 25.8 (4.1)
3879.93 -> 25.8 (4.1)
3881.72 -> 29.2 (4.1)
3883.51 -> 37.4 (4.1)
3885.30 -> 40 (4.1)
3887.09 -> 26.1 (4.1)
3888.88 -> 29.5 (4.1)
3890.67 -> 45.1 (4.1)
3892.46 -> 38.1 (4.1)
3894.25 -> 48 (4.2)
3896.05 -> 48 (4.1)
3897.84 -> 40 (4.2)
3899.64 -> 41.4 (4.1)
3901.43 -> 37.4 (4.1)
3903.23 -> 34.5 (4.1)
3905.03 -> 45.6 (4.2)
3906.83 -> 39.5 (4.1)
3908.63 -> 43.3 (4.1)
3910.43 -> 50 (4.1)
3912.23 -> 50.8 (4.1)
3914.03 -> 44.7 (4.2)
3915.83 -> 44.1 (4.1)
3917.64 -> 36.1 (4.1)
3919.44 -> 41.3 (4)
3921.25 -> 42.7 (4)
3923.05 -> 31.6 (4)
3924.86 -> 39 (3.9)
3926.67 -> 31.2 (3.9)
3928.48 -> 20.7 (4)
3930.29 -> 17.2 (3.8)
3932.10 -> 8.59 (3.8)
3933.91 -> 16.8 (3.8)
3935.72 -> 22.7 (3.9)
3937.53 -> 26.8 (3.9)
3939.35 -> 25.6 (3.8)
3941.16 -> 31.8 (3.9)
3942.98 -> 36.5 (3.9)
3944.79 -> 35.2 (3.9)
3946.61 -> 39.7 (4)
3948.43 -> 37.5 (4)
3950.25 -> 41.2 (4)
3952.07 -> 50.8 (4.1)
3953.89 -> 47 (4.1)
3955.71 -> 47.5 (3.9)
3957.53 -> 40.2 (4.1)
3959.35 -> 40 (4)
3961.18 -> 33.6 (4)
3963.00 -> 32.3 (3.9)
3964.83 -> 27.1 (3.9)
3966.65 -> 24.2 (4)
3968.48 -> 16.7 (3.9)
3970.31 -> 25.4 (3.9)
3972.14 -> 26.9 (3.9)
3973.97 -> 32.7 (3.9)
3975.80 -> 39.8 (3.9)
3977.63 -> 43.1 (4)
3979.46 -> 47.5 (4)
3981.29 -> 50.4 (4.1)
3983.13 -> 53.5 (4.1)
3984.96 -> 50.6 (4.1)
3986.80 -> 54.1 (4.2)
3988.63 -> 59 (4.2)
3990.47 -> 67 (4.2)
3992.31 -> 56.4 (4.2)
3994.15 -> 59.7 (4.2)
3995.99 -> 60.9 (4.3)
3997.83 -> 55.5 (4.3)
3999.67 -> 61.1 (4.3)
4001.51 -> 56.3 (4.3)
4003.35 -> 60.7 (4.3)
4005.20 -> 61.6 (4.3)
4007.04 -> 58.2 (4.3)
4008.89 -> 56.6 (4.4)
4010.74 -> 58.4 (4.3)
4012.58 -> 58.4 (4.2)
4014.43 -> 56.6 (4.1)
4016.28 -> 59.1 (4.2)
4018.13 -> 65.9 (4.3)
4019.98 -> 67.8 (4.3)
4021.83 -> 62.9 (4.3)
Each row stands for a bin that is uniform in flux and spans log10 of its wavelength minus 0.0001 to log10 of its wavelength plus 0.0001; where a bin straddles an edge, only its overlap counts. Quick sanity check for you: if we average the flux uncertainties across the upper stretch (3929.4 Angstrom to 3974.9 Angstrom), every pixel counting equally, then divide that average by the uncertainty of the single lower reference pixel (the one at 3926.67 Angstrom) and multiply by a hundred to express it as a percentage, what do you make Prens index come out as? 101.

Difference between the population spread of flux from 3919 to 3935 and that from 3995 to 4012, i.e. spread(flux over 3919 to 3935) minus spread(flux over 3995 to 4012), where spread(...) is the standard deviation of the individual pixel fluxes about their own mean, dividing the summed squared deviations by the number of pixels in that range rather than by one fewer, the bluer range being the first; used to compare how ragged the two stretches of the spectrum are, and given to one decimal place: 9.4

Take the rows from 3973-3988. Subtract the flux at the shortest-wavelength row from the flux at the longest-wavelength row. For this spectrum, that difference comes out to 21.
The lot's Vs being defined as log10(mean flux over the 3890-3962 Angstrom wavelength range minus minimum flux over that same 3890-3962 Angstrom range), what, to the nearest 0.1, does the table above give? 1.5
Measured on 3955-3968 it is 1.0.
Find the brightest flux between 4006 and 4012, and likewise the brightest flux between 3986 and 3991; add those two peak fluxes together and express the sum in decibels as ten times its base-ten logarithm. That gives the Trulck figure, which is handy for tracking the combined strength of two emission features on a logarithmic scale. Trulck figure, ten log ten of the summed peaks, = 21.0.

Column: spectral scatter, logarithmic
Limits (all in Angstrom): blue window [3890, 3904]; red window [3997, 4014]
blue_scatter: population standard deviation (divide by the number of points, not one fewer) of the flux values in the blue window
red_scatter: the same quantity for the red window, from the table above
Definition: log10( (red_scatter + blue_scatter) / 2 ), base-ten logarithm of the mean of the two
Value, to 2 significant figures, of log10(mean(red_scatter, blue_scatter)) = 0.53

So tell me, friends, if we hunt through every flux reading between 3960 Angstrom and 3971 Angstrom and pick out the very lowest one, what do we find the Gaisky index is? 16.7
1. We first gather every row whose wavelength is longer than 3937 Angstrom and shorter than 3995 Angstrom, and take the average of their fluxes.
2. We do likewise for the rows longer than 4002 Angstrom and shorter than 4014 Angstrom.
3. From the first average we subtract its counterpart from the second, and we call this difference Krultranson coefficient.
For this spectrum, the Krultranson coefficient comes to -18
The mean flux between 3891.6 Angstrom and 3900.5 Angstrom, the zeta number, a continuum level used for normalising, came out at 43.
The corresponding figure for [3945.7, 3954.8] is 43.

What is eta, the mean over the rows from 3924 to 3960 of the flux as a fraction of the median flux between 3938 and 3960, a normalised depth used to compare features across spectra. 0.82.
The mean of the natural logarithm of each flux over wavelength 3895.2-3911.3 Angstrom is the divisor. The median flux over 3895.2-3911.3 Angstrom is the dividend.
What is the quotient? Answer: 11.1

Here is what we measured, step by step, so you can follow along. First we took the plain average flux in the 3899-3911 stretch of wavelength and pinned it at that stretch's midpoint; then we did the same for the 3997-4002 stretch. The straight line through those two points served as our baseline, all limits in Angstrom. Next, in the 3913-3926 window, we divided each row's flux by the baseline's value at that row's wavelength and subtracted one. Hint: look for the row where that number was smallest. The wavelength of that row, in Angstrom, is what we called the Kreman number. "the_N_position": 3923.05 Angstrom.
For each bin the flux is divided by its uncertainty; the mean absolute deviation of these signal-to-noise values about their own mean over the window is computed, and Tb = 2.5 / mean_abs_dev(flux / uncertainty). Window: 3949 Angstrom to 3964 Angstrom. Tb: 2.0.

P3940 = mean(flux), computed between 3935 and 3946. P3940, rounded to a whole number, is 30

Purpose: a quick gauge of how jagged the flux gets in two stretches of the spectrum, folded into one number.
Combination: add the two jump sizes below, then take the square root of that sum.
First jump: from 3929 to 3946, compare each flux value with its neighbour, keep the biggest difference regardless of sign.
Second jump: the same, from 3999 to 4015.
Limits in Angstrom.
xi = 3.66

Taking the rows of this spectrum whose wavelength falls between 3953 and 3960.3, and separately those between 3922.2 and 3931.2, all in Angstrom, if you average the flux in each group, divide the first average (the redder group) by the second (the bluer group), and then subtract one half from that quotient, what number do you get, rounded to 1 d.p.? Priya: 1.1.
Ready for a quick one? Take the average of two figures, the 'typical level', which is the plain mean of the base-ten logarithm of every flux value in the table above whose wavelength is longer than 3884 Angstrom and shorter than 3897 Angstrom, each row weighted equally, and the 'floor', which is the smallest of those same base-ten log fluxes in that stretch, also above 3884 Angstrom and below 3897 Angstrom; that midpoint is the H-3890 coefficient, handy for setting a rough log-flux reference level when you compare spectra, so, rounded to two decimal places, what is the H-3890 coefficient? 1.50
